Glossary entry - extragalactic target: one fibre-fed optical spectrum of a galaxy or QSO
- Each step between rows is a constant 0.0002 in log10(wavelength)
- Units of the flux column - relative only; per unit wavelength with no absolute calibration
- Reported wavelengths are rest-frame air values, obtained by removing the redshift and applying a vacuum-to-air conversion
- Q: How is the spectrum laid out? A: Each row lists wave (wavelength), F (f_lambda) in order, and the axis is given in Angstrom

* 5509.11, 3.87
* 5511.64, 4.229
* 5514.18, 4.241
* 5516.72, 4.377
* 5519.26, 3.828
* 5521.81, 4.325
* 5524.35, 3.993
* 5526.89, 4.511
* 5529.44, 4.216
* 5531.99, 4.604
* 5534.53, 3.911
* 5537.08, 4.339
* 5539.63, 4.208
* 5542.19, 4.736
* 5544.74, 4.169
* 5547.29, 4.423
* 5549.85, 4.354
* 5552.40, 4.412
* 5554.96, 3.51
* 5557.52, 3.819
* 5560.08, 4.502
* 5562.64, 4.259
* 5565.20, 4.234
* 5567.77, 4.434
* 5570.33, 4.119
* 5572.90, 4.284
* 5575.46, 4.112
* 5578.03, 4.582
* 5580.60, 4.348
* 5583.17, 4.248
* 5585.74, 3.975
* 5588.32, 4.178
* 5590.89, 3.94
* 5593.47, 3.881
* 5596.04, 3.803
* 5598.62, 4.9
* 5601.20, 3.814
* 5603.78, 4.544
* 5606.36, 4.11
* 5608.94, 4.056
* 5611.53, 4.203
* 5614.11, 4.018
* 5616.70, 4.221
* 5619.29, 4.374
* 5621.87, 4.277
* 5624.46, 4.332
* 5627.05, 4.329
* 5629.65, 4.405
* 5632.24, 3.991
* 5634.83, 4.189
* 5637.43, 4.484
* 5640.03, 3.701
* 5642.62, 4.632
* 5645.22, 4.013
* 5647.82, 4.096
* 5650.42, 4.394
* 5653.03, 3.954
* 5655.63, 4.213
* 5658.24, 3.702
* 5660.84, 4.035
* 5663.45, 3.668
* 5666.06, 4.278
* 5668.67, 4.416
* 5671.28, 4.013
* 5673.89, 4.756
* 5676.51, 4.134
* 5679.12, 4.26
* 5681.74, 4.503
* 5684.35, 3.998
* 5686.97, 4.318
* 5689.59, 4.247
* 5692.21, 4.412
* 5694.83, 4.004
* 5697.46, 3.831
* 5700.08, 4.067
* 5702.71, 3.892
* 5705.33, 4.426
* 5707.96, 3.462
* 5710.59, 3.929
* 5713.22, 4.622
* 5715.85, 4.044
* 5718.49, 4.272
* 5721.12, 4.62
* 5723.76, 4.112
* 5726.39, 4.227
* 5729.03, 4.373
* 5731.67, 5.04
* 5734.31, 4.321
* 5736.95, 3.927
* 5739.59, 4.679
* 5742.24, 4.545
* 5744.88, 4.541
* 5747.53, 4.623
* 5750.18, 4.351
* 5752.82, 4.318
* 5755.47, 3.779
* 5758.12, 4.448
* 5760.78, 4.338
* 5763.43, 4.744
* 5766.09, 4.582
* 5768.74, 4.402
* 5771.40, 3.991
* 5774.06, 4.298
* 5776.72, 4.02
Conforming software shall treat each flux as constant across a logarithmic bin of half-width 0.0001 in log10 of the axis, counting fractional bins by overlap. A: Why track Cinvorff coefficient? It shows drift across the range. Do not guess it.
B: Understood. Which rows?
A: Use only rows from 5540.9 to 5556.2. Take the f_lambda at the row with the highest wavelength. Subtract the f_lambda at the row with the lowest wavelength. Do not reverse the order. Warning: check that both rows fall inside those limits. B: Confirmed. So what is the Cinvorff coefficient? -1.2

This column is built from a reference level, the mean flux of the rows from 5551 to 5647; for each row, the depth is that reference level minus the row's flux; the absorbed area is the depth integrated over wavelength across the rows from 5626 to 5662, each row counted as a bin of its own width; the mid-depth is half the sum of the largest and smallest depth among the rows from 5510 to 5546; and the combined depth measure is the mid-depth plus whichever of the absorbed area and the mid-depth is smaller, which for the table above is -0.2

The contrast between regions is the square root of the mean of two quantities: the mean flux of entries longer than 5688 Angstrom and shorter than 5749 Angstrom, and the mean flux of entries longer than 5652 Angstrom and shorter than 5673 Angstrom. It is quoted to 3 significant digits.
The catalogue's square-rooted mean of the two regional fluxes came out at 2.04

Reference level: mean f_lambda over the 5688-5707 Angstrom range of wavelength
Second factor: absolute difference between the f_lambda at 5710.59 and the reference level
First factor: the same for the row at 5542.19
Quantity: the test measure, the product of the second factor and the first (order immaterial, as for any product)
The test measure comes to 0.12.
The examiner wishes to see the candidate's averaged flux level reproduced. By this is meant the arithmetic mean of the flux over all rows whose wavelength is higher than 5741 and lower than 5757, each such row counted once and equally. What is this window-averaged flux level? 4.36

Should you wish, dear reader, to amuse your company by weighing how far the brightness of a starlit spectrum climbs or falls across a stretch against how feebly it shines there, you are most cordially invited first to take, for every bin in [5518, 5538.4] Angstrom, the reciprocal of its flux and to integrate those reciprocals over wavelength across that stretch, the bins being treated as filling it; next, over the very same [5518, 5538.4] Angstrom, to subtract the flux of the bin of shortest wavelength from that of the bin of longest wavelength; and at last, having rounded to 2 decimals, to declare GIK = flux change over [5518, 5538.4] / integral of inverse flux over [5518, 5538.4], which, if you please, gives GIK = 0.11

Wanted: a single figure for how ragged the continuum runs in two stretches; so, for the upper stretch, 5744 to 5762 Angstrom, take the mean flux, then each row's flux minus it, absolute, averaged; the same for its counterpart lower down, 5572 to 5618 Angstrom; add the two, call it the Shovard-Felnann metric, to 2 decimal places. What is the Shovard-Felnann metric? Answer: 0.38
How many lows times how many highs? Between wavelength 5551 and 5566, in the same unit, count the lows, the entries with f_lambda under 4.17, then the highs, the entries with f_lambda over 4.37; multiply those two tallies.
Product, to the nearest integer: 4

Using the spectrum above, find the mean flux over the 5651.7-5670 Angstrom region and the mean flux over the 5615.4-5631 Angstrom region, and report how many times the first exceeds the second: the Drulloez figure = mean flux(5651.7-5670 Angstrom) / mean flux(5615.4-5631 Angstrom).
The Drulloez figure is 0.93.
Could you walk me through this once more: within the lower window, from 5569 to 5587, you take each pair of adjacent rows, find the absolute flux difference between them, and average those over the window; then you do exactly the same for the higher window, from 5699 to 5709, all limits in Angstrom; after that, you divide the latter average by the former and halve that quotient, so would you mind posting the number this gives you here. 1.2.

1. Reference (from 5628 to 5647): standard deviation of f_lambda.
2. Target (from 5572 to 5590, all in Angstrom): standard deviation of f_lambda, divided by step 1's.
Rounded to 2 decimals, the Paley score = 0.59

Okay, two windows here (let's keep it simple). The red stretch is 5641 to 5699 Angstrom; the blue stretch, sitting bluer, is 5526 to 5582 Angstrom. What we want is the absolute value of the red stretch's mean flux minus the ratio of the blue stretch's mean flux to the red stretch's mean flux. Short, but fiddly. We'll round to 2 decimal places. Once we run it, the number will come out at 3.15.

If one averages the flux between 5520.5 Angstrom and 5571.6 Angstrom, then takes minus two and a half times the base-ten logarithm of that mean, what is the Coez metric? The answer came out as -1.572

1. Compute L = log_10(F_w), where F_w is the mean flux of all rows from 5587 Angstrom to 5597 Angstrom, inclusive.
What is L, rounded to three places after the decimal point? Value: 0.597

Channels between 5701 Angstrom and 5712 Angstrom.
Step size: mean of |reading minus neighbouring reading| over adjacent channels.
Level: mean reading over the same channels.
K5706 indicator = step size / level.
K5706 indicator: 0.17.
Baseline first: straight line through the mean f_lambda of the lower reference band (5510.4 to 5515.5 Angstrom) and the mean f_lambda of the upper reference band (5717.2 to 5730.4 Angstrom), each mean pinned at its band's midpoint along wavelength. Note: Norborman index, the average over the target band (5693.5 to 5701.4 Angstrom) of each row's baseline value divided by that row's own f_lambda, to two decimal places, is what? 1.09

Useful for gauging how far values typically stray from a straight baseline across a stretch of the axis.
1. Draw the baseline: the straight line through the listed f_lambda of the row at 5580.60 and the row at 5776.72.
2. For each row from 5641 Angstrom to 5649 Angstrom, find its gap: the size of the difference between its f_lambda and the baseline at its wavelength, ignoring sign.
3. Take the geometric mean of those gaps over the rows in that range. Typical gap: 0.23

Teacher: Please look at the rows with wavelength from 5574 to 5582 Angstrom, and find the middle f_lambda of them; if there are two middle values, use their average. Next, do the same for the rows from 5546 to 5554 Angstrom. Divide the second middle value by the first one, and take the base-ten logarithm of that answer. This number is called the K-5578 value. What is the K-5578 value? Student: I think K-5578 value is 0.006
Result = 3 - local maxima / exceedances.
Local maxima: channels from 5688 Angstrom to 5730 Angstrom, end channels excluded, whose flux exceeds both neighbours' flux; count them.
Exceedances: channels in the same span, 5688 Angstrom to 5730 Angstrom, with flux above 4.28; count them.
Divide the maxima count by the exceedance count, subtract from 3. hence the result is 2.00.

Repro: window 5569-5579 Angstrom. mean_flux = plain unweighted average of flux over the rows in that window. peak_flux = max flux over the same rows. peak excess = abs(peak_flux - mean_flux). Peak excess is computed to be 0.31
